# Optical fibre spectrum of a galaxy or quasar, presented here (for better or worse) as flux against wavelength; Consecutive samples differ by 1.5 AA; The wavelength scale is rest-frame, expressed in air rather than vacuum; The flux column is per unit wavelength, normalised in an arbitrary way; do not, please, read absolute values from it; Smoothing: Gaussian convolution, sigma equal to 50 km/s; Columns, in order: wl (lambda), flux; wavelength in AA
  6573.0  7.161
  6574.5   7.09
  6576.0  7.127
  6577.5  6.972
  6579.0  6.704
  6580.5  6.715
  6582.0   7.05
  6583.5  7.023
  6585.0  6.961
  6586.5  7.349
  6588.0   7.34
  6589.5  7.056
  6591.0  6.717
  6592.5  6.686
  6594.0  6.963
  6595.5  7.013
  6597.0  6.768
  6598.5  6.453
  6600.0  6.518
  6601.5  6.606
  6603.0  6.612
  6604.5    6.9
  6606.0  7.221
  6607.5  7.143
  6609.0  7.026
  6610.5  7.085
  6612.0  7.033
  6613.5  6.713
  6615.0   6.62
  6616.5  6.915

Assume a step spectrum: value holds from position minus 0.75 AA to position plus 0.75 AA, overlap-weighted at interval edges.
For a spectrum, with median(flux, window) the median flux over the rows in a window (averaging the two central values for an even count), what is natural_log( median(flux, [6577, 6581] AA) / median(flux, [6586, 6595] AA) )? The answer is -0.043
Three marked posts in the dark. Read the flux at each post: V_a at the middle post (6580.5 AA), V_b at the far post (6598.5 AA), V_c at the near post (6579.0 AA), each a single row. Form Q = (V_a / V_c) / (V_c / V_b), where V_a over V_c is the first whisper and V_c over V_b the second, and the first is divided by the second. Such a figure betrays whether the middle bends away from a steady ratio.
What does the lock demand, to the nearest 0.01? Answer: 0.96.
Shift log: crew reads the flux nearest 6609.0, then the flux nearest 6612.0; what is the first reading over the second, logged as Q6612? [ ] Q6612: 1.00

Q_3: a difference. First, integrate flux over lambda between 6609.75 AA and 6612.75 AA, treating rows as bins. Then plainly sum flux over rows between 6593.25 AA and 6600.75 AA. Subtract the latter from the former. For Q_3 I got -13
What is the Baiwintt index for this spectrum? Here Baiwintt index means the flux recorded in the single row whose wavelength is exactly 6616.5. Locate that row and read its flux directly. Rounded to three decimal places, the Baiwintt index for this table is 6.915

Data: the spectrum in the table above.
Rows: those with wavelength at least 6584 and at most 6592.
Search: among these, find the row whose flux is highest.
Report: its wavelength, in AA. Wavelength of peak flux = 6586.5 AA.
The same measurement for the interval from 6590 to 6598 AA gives 6595.5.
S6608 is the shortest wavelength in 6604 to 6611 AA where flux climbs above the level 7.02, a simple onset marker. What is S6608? 6606.0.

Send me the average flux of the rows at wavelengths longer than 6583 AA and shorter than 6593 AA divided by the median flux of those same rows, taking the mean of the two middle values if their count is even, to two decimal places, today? 1.00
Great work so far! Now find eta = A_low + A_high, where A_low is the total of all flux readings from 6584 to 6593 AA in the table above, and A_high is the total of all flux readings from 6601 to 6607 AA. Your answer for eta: 69.4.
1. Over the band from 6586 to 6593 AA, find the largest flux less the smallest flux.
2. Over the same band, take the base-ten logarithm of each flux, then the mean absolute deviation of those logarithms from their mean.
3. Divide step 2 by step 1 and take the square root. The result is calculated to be 0.157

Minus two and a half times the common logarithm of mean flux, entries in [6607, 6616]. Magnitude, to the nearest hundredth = -2.10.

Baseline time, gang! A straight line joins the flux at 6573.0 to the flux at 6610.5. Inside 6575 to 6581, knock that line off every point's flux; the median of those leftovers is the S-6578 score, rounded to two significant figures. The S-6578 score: -0.31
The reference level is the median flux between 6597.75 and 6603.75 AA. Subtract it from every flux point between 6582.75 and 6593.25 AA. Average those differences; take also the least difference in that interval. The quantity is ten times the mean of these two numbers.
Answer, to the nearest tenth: 2.9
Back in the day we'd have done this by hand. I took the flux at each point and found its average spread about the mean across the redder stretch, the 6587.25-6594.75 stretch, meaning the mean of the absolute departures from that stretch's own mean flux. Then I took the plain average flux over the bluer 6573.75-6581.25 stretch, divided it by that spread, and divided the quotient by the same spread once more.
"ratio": 172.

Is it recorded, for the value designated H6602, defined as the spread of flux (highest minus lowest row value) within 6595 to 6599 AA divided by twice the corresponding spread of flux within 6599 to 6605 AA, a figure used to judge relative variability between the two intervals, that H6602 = 0.7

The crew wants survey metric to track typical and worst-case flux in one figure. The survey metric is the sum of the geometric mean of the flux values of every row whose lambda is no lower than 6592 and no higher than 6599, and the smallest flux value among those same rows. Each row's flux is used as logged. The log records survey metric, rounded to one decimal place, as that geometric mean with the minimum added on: 13.2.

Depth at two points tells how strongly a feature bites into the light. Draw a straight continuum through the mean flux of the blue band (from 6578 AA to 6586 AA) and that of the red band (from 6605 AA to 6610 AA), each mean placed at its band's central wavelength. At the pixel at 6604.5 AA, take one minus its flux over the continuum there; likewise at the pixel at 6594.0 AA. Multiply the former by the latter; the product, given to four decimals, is 0.0002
